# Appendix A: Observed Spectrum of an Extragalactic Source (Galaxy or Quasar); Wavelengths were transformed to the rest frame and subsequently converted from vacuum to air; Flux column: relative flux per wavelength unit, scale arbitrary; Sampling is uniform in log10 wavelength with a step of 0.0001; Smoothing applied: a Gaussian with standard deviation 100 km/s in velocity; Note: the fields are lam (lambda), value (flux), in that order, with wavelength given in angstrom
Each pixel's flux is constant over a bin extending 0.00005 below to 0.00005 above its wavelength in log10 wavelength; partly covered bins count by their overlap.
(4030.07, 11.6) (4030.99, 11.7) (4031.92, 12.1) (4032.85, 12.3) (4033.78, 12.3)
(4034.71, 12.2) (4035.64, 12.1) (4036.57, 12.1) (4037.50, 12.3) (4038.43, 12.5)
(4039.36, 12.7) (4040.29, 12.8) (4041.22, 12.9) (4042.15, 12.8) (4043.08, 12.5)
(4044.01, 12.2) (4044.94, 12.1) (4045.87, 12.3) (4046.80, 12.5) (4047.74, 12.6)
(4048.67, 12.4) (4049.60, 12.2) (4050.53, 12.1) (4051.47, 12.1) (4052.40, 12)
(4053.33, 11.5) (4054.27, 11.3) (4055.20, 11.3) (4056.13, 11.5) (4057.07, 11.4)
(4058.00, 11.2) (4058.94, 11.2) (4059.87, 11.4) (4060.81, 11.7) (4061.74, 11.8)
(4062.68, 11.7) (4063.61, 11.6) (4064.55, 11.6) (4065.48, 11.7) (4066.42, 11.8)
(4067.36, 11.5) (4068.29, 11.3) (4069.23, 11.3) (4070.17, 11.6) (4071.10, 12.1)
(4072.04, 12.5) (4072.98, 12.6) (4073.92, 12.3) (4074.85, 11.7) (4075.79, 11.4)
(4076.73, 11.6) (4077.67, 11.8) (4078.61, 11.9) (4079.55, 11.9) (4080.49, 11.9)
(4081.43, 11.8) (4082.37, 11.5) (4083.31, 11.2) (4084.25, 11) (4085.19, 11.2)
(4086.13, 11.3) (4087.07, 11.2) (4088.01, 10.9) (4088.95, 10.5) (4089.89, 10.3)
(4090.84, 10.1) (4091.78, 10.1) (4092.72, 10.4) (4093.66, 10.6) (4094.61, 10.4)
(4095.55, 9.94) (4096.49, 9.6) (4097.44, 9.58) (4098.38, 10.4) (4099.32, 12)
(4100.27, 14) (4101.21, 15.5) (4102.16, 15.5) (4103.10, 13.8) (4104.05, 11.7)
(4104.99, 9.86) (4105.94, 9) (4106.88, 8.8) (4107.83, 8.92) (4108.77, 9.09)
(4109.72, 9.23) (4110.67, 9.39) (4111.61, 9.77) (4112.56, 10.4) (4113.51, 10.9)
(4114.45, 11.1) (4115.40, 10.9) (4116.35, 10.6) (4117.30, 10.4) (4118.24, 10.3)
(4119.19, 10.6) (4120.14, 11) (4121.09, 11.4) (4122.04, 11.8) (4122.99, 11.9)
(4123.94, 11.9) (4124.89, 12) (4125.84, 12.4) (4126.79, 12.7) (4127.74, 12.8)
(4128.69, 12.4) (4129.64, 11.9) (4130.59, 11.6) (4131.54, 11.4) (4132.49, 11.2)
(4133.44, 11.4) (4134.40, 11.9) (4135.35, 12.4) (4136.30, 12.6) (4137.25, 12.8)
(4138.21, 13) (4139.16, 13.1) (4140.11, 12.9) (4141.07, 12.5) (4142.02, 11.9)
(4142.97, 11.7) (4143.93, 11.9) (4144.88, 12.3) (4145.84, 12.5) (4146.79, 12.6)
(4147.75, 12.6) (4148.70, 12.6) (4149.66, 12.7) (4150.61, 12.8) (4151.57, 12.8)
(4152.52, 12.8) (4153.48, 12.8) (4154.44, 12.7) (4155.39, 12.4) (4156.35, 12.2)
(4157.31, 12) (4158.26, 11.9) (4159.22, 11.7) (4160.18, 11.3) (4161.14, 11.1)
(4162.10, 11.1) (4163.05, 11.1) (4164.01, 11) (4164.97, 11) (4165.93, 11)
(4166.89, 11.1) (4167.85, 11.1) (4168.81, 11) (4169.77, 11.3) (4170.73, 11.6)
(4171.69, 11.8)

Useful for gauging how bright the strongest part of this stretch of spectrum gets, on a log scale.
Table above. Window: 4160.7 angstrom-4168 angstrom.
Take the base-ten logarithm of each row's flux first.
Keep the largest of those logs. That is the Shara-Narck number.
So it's 1.05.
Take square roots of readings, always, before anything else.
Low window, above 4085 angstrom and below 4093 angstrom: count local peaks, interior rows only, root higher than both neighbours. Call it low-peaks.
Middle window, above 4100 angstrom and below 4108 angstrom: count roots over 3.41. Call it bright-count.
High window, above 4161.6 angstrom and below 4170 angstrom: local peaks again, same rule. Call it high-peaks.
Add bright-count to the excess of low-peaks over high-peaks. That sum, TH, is 6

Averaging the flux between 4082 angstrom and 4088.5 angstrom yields 11.2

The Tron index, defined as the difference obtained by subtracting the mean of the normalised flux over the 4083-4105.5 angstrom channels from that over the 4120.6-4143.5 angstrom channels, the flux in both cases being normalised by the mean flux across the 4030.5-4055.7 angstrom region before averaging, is 0.070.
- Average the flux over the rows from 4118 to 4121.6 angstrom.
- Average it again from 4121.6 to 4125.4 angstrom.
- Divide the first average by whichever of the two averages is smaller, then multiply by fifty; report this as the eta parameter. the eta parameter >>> 50.0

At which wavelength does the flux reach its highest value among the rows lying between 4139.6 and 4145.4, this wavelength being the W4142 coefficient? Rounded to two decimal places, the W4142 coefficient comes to 4140.11 angstrom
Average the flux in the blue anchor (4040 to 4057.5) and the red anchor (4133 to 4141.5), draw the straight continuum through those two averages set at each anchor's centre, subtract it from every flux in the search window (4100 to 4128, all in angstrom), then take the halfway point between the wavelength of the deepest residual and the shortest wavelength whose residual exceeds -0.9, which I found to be 4103.6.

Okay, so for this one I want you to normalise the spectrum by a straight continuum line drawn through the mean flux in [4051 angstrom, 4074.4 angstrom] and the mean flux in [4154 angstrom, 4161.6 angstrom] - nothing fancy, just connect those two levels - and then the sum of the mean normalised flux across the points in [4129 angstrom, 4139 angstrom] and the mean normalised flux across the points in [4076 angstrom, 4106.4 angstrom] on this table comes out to 1.98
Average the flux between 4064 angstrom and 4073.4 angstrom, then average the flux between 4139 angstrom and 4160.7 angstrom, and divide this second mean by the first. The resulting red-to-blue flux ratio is 1.05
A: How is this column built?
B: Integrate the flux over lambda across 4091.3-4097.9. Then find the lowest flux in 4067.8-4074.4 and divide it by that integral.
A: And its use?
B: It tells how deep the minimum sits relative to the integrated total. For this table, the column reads 0.170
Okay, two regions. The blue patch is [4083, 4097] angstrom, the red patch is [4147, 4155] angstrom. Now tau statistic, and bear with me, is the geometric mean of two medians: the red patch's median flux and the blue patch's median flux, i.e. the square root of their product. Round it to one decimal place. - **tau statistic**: 11.6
